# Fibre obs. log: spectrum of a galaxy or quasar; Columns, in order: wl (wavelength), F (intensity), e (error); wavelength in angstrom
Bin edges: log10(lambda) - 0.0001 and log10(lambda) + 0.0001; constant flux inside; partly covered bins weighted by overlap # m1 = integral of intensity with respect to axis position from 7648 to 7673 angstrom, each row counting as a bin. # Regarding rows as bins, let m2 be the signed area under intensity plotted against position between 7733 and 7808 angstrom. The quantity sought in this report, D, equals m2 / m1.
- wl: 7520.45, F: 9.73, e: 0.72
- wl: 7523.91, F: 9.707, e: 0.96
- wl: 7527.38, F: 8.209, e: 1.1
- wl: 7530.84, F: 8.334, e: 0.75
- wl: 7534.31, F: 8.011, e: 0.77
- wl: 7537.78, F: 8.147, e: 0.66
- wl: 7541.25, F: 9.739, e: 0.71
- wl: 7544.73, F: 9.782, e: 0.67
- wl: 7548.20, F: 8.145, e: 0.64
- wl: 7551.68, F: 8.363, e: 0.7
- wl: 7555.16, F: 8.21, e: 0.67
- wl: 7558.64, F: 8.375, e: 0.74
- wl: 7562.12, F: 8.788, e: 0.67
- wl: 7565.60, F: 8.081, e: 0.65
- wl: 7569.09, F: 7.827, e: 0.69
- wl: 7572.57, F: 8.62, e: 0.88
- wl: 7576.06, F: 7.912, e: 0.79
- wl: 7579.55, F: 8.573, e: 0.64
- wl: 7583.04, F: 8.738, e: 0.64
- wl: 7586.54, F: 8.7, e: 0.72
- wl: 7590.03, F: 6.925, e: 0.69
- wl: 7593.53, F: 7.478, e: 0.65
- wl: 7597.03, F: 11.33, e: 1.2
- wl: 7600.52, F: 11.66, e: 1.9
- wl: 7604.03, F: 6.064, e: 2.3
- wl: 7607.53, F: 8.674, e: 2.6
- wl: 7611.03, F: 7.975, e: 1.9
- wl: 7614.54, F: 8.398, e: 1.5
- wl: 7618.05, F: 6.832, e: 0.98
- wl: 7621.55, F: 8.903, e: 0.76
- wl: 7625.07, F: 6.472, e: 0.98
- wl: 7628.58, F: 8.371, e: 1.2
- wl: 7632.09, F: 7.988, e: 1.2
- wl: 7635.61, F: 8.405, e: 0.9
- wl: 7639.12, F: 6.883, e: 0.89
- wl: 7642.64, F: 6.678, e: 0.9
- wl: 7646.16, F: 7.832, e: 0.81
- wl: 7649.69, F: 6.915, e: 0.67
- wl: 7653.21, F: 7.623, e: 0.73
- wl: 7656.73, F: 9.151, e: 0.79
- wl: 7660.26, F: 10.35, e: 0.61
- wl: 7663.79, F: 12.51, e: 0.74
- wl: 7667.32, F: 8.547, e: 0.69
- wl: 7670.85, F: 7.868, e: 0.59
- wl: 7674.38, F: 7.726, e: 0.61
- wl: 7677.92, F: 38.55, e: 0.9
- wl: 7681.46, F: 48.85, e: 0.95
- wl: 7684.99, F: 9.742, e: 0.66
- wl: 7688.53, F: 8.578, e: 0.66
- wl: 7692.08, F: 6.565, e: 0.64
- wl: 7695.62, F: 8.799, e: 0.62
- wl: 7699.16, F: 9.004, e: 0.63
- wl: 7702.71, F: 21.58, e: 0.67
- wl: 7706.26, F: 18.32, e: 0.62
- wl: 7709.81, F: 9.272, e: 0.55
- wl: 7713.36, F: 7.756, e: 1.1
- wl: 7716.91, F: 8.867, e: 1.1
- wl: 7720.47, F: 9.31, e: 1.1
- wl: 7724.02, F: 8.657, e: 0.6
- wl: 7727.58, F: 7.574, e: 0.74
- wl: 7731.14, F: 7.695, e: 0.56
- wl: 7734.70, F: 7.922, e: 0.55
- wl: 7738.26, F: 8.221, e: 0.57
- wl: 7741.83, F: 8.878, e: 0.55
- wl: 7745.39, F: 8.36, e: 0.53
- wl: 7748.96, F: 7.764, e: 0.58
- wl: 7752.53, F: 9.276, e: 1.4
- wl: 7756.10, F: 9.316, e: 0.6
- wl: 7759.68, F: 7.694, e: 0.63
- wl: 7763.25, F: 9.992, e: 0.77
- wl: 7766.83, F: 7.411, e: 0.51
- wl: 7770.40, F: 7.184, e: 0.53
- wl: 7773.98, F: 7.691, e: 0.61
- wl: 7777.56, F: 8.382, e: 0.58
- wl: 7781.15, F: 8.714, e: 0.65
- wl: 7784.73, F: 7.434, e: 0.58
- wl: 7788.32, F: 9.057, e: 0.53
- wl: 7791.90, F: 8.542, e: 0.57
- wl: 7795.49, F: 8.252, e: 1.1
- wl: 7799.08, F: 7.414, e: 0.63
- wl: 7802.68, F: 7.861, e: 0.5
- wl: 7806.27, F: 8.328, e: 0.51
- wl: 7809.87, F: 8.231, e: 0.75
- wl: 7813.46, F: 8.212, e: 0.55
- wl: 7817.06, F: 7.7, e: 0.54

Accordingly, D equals 2.8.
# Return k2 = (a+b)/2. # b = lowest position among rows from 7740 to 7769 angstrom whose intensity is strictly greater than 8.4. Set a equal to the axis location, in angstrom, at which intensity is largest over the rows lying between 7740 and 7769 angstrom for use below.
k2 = 7752.5 angstrom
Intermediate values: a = 7763.25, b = 7741.83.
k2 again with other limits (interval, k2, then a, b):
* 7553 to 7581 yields 7562.1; 7562.12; 7562.12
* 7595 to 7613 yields 7598.8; 7600.52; 7597.03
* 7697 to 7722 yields 7700.9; 7702.71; 7699.16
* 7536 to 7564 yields 7543.0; 7544.73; 7541.25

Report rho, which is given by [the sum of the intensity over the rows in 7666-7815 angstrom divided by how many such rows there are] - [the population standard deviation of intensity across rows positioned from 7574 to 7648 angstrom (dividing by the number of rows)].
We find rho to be 9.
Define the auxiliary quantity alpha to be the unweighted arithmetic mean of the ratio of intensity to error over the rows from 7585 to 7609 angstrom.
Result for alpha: 7.9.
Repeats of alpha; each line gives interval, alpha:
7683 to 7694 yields 12.7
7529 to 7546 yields 12.4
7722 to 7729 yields 12.3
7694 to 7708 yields 22.6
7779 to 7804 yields 13.3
